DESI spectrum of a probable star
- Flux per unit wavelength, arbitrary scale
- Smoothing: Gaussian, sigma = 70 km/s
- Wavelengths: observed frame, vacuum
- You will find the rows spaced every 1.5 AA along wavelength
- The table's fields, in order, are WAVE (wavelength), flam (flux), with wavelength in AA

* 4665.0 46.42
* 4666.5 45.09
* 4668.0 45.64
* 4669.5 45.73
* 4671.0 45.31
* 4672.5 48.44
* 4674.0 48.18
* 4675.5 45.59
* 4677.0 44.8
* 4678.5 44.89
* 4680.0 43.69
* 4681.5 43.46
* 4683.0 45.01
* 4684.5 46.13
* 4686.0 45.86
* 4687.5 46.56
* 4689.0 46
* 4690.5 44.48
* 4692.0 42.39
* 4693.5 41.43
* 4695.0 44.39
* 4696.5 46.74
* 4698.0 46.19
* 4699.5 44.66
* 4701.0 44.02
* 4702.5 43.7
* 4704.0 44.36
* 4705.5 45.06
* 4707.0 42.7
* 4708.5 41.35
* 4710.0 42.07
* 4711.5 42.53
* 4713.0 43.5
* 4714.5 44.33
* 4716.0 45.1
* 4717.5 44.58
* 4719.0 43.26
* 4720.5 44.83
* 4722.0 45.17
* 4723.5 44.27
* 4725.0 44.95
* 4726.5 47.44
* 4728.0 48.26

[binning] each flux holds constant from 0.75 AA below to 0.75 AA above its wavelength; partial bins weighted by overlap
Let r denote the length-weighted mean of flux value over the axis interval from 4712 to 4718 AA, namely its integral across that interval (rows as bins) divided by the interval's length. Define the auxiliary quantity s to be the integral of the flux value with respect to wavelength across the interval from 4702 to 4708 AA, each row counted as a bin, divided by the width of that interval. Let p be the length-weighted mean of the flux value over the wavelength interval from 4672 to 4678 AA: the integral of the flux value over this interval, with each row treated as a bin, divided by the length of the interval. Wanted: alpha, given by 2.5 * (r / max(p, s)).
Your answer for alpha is 2.38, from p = 46.6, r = 44.3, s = 43.9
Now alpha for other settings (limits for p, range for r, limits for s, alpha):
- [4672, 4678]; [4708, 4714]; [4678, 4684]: 2.28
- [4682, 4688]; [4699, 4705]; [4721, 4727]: 2.41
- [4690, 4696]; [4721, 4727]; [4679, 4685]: 2.55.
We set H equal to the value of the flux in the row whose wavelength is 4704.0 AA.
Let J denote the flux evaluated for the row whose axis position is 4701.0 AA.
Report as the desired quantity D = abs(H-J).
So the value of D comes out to 0.3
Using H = 44.36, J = 44.02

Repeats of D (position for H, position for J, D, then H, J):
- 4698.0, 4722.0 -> 1.0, 46.19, 45.17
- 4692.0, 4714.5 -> 1.9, 42.39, 44.33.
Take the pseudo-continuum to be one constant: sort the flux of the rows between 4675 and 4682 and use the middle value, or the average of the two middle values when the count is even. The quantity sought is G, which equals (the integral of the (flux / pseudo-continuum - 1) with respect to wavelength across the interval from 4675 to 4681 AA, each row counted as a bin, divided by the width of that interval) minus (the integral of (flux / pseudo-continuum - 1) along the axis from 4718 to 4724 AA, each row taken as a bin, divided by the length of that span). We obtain 0.01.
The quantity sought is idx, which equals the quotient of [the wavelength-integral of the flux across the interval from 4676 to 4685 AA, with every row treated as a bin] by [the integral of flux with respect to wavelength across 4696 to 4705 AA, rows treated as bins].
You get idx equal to 0.99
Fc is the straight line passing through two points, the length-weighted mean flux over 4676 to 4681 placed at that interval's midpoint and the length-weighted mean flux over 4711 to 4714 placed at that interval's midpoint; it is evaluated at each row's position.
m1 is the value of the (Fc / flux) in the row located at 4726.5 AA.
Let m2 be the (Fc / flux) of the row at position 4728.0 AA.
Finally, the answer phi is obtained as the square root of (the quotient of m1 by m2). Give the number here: 1.01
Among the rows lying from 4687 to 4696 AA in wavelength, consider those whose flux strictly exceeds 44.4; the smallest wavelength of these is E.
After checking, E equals 4687.5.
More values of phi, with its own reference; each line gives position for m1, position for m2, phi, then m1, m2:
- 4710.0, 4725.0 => 1.04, 1.03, 0.950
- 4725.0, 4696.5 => 1.01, 0.95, 0.937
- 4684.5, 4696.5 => 1.01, 0.96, 0.937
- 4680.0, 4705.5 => 1.03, 1.02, 0.964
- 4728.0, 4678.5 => 0.94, 0.88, 0.991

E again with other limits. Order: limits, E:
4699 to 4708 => 4699.5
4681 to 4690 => 4683.0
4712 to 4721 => 4716.0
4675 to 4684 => 4675.5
